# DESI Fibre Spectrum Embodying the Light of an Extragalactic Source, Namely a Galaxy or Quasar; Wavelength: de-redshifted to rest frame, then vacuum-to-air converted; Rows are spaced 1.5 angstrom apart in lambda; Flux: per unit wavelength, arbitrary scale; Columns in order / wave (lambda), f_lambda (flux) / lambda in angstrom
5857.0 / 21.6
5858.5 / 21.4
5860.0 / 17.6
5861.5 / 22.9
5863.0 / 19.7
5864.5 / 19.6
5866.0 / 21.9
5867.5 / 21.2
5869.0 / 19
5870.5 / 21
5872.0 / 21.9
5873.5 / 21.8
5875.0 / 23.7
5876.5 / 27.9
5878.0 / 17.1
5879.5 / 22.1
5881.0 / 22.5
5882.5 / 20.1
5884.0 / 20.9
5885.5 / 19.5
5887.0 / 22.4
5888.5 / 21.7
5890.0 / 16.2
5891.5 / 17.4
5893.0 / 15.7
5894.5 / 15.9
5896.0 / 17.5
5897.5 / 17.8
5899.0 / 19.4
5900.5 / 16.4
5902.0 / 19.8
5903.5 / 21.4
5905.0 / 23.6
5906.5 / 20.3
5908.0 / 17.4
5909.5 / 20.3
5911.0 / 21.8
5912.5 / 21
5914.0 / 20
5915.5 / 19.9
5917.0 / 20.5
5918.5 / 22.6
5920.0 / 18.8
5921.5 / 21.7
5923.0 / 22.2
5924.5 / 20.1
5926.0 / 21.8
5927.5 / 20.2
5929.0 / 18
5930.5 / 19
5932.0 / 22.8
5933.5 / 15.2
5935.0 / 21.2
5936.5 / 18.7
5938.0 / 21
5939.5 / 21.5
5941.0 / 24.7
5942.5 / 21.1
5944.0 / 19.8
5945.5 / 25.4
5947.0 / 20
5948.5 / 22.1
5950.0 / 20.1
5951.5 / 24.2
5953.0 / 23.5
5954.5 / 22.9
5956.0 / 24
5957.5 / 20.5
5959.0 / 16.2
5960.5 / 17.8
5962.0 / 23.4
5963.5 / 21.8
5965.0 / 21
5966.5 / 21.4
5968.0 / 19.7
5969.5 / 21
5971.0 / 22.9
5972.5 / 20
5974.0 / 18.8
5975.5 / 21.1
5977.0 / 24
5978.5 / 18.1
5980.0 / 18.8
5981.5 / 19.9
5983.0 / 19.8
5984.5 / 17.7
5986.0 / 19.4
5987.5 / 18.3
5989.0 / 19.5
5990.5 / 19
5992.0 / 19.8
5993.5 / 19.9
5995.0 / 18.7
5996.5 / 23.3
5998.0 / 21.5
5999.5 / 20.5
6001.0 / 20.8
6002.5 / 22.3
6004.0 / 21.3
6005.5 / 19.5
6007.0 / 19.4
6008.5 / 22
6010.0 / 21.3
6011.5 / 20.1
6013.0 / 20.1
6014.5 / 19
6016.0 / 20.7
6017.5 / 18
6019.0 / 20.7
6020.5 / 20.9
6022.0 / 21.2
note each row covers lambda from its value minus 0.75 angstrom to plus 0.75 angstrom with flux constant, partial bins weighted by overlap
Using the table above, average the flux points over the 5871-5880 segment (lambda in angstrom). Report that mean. 22.4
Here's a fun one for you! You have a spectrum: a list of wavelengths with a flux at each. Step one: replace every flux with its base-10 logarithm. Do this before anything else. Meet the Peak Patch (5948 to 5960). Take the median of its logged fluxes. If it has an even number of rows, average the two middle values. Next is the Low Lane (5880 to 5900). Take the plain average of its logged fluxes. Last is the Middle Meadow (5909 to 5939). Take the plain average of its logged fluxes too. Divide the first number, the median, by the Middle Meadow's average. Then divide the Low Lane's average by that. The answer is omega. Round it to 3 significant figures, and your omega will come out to 1.23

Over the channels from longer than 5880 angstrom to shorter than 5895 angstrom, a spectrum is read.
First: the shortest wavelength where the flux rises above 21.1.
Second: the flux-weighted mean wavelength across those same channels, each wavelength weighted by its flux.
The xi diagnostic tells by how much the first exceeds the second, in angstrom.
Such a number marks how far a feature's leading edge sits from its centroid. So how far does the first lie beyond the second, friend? -6.3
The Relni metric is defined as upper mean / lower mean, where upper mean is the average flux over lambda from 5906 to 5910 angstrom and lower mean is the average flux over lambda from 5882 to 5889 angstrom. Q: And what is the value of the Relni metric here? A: 0.92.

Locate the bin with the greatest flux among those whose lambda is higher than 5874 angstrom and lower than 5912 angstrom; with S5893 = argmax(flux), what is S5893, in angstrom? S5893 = 5876.5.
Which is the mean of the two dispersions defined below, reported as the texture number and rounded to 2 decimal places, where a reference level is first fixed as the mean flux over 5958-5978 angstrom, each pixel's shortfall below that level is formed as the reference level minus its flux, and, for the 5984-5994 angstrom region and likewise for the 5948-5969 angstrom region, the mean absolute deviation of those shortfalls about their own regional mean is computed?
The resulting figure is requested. 1.23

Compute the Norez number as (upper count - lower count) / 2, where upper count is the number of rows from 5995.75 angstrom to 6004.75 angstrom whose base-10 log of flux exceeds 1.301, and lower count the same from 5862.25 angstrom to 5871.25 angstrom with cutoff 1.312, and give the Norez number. 1.5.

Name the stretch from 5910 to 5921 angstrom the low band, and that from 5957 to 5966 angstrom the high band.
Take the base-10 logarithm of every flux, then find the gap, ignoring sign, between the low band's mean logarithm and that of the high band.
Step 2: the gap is 0.014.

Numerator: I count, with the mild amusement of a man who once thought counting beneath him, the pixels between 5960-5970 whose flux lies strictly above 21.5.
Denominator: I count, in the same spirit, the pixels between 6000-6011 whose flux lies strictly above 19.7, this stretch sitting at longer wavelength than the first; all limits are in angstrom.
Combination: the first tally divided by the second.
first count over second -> 0.40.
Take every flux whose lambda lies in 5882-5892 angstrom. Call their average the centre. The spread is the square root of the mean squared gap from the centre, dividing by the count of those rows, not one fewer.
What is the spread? 2.1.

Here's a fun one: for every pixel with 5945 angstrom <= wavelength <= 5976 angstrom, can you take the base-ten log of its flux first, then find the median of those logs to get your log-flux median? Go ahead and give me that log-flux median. 1.324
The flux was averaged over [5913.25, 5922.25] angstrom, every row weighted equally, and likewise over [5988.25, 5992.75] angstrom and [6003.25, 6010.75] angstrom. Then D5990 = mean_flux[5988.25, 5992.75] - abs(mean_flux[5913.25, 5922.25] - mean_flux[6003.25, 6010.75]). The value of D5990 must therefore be 19.3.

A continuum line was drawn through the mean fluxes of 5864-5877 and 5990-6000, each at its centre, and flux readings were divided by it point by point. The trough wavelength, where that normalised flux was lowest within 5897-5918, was 5900.5 angstrom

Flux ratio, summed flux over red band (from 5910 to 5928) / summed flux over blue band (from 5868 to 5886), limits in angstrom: 0.97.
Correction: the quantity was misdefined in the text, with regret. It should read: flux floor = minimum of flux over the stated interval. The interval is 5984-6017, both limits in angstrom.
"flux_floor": 17.7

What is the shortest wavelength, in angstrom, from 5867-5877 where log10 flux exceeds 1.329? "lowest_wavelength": 5872.0 angstrom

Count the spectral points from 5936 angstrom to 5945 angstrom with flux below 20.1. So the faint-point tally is 2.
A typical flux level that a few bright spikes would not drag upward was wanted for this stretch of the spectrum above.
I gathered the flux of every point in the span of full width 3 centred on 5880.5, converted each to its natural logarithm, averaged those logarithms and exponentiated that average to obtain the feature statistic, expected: 22.3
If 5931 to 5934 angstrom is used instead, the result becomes 18.6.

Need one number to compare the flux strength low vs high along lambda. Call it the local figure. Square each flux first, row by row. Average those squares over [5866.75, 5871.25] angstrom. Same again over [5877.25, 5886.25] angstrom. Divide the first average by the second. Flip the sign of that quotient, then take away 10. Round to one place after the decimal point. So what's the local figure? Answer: -11.0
